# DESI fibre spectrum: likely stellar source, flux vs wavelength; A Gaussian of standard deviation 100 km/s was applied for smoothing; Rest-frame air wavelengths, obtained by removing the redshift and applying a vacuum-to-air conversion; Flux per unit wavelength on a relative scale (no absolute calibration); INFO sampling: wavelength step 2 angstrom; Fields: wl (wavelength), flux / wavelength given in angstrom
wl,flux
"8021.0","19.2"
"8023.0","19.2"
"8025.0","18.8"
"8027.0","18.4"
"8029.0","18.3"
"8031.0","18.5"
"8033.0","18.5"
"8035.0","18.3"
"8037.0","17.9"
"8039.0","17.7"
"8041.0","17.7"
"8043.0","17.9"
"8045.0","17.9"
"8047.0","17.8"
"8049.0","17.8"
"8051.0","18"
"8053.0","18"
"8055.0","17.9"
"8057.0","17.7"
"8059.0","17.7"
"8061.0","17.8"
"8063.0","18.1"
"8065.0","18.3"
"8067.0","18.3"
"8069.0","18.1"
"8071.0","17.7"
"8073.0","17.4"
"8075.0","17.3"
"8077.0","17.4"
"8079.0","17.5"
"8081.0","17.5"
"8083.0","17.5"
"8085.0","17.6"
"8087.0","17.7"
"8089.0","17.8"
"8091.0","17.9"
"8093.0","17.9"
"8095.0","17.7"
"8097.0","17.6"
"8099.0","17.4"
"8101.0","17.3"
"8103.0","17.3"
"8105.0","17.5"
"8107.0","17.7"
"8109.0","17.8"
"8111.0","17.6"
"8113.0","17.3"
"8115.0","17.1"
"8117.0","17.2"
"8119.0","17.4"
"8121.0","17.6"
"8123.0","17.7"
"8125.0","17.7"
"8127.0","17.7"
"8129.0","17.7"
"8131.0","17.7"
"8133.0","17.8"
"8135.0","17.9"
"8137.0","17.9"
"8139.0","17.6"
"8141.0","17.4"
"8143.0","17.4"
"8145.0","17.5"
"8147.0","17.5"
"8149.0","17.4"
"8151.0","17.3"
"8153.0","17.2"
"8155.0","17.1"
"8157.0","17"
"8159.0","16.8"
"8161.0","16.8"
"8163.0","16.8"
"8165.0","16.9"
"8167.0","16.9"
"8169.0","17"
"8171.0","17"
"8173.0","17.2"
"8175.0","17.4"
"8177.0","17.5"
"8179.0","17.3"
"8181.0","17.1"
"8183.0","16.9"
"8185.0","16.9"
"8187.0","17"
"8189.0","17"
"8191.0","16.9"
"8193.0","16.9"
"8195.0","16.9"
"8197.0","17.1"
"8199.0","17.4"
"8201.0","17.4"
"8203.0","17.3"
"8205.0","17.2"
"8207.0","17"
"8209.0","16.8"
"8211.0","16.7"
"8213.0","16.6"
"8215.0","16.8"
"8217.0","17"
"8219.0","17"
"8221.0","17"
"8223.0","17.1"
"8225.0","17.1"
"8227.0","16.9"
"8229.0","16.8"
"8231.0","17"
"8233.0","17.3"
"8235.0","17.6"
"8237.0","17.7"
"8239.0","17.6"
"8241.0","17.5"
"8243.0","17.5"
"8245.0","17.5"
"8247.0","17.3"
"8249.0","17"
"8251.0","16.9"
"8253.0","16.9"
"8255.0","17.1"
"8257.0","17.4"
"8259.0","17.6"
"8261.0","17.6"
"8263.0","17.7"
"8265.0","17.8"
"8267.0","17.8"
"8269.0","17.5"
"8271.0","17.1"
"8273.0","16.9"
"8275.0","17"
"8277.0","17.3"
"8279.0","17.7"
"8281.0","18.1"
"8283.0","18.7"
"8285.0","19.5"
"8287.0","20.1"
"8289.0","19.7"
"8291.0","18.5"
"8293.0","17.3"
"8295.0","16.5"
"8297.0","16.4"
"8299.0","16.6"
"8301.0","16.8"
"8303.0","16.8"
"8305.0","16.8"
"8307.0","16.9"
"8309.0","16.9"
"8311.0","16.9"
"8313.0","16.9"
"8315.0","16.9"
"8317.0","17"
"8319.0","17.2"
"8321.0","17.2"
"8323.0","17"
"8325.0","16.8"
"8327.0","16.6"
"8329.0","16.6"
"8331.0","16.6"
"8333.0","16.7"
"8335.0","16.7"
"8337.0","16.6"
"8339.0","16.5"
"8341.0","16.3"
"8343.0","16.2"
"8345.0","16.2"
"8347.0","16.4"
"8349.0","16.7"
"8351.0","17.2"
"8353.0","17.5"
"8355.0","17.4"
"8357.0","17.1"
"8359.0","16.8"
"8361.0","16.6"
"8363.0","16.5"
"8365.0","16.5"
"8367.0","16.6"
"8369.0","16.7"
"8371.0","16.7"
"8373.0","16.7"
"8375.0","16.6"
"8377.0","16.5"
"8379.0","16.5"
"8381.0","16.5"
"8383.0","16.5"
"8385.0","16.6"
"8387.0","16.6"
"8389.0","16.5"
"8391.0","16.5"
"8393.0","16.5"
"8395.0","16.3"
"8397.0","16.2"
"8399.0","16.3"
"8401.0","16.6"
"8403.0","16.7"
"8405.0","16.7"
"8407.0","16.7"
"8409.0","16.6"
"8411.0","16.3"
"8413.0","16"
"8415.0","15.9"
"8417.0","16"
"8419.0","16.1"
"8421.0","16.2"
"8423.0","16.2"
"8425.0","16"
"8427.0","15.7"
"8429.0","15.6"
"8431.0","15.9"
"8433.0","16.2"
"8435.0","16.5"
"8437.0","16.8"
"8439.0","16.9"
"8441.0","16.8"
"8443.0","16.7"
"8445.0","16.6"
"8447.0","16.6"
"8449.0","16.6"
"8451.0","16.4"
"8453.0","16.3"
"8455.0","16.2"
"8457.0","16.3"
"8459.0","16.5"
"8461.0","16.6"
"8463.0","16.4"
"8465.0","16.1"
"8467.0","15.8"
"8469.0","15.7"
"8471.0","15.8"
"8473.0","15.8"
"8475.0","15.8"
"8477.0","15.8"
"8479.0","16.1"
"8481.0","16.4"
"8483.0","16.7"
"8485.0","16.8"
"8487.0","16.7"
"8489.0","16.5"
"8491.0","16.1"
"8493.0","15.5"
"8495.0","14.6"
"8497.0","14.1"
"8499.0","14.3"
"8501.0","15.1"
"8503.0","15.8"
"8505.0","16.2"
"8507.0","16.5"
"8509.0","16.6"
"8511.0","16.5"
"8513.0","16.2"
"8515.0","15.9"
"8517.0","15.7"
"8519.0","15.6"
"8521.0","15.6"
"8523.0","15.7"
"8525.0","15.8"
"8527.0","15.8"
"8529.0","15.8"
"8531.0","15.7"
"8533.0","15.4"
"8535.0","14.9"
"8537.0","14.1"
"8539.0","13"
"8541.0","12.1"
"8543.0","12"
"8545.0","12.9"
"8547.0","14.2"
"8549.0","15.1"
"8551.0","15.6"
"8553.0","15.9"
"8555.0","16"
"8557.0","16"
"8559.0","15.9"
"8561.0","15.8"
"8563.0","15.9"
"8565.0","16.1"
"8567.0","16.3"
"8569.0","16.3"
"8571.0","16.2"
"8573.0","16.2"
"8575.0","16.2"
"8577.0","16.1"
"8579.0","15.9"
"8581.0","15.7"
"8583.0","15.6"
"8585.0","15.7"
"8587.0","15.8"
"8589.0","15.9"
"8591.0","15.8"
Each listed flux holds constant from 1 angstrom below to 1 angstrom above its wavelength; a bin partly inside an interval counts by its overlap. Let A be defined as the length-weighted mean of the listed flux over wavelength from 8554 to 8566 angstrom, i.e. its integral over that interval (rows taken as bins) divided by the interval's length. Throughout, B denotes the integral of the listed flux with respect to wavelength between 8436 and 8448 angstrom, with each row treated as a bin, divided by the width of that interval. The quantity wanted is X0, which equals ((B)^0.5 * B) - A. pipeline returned 52.5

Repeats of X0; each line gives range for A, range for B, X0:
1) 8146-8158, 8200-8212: 53.3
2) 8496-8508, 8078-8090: 58.5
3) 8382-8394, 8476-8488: 50.0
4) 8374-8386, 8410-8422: 48.0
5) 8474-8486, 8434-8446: 52.1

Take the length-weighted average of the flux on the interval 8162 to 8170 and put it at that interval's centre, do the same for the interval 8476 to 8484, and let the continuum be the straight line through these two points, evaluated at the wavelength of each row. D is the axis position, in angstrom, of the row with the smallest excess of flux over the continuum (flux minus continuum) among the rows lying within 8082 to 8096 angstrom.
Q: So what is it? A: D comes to 8083.0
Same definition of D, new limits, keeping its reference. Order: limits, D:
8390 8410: 8397.0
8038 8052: 8039.0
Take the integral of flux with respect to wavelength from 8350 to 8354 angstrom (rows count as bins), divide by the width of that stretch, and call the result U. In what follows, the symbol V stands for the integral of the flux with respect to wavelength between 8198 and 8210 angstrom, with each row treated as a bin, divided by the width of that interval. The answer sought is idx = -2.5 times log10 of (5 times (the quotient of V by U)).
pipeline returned -1.74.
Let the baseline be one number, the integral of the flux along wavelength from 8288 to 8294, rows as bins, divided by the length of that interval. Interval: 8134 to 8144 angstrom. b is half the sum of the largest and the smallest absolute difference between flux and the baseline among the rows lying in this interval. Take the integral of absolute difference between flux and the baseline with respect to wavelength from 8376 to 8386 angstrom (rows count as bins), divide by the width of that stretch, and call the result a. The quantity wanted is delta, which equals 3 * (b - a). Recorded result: -3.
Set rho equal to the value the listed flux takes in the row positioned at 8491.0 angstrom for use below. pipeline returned 16.1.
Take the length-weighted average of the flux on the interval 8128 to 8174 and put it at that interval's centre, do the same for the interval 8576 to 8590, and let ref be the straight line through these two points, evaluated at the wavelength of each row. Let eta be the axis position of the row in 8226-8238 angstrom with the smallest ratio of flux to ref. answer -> 8229.0 angstrom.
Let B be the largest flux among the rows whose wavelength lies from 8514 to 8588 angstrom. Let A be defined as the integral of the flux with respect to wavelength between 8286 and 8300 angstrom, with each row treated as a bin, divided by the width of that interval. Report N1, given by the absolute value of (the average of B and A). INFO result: 17.1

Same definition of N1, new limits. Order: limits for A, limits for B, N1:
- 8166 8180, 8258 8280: 17.5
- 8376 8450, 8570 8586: 16.3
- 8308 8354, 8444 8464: 16.7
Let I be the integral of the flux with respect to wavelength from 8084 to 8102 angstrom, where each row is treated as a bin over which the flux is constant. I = 318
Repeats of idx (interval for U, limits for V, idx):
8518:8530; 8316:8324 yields -1.84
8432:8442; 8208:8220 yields -1.76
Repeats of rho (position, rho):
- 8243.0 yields 17.5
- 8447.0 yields 16.6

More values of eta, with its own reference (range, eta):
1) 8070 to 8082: 8075.0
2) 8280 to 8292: 8281.0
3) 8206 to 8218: 8213.0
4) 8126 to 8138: 8127.0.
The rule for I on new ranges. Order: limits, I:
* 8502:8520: 290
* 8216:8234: 306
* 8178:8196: 306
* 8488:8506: 276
